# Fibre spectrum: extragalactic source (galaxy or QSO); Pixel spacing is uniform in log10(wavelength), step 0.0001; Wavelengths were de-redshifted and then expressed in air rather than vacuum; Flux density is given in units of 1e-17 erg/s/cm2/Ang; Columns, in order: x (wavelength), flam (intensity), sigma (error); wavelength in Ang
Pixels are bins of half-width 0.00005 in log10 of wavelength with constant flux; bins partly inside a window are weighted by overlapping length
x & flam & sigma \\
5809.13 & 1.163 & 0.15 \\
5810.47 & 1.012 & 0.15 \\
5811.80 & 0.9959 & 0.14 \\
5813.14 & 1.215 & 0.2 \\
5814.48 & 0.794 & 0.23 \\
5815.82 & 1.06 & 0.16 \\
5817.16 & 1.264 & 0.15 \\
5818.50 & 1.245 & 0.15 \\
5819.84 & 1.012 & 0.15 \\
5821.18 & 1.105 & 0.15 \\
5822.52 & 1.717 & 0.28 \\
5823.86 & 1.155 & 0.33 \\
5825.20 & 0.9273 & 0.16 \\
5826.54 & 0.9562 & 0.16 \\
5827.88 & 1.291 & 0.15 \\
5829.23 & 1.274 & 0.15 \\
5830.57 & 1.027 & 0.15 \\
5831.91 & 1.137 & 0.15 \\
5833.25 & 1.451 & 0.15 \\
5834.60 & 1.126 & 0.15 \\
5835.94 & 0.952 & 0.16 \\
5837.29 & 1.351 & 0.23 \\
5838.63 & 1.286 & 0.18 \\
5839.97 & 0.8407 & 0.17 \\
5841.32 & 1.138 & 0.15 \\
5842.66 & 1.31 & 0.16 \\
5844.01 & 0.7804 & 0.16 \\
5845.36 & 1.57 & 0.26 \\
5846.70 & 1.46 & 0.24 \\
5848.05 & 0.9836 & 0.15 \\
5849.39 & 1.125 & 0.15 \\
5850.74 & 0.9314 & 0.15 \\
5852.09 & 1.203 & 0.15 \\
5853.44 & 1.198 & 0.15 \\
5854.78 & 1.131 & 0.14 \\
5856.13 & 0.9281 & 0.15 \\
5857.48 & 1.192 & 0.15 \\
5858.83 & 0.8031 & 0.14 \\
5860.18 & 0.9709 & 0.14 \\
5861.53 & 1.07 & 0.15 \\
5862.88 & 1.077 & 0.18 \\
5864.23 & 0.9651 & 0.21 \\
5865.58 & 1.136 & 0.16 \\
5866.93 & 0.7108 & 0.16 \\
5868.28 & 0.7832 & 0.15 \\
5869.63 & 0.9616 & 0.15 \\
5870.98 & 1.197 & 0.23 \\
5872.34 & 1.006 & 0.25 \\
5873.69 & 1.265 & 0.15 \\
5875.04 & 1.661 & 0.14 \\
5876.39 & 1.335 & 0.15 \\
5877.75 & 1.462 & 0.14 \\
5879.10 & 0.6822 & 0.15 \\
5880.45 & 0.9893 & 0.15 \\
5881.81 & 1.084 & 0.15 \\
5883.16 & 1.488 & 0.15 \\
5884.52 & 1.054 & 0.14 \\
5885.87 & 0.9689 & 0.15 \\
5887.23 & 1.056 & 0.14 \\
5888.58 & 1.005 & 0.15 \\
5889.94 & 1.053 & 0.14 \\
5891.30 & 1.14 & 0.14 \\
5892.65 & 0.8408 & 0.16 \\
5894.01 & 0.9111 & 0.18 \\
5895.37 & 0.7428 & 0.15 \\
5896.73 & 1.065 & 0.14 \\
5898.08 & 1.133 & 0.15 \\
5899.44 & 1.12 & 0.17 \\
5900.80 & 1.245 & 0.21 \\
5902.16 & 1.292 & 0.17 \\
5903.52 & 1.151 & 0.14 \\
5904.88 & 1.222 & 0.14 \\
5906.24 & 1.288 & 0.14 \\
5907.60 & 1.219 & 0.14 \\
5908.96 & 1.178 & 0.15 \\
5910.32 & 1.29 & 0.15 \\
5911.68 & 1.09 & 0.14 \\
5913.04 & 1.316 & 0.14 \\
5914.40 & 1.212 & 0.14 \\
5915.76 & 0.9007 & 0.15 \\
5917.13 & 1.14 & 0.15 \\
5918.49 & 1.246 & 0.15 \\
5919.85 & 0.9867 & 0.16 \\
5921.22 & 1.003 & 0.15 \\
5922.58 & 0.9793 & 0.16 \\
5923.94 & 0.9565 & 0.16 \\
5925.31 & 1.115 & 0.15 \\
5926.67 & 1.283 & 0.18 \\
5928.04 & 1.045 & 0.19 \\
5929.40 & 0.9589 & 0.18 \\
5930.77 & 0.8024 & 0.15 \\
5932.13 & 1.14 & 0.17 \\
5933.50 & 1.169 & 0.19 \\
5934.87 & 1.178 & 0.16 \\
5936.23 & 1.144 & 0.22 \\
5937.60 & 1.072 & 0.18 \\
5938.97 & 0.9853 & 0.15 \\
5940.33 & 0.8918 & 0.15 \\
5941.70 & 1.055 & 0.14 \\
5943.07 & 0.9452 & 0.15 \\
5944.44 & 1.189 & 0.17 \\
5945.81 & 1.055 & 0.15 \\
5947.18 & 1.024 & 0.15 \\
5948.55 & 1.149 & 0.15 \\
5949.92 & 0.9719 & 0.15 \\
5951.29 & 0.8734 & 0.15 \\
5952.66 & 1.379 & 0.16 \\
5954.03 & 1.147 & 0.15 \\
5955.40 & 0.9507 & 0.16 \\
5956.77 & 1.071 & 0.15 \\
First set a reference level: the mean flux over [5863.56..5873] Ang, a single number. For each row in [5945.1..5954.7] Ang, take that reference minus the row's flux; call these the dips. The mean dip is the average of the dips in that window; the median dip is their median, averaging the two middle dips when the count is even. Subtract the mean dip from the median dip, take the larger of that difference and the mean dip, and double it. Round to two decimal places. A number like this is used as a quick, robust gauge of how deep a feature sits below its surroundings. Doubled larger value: 0.06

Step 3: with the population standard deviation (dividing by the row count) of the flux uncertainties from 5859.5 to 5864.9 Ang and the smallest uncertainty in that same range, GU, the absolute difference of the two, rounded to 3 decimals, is 0.113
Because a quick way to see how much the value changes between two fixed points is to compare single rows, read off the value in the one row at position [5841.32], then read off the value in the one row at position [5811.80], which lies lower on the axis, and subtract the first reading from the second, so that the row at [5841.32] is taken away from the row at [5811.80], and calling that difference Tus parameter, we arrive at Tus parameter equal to -0.14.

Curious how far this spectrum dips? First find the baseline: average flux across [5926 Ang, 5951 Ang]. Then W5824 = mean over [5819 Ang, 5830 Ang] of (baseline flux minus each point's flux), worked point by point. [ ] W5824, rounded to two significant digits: -0.12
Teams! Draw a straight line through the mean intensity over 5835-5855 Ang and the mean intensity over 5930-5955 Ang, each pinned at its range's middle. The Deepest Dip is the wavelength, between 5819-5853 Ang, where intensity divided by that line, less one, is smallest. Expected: 5844.01 Ang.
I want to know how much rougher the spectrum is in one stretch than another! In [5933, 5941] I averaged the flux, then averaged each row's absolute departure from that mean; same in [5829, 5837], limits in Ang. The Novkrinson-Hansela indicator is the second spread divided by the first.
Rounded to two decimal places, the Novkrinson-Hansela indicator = 1.49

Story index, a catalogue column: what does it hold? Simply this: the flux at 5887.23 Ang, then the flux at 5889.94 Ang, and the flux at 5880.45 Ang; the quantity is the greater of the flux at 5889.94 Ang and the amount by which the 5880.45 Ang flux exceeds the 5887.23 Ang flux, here 1.05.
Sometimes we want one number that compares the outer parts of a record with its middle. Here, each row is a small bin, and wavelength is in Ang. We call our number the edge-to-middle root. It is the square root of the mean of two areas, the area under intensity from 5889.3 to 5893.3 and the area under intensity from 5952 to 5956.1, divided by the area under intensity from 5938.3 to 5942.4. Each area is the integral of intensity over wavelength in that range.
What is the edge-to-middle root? 1.05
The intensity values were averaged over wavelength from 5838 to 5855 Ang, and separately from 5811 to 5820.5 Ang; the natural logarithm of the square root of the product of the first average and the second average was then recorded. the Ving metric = 0.11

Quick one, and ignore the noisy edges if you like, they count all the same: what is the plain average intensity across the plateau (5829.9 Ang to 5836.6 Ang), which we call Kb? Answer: 1.14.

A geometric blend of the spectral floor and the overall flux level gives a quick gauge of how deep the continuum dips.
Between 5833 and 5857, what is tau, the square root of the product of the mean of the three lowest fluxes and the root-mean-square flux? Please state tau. 1.00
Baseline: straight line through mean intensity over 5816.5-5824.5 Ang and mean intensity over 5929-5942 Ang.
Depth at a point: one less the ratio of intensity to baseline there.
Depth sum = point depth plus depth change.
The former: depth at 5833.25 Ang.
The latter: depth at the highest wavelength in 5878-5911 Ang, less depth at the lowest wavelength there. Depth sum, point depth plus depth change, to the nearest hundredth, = -0.77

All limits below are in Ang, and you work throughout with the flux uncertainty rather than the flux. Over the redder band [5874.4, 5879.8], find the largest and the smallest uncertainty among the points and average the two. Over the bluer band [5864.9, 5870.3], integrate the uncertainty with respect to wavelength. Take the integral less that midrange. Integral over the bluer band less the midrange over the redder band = 0.69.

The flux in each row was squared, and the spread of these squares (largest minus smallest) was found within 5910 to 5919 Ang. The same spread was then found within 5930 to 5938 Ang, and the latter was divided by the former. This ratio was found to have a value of 0.8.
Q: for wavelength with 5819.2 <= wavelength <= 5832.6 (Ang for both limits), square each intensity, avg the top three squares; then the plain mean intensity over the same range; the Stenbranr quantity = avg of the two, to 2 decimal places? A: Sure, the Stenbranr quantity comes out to 1.62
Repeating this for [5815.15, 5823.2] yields 1.63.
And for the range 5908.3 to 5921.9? 1.39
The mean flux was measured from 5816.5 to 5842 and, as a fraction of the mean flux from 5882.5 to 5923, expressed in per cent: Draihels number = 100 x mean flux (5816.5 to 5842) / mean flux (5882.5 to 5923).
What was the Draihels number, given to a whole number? 105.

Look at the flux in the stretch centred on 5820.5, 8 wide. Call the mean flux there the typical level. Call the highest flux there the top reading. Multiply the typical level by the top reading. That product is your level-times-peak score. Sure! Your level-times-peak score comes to 2.15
